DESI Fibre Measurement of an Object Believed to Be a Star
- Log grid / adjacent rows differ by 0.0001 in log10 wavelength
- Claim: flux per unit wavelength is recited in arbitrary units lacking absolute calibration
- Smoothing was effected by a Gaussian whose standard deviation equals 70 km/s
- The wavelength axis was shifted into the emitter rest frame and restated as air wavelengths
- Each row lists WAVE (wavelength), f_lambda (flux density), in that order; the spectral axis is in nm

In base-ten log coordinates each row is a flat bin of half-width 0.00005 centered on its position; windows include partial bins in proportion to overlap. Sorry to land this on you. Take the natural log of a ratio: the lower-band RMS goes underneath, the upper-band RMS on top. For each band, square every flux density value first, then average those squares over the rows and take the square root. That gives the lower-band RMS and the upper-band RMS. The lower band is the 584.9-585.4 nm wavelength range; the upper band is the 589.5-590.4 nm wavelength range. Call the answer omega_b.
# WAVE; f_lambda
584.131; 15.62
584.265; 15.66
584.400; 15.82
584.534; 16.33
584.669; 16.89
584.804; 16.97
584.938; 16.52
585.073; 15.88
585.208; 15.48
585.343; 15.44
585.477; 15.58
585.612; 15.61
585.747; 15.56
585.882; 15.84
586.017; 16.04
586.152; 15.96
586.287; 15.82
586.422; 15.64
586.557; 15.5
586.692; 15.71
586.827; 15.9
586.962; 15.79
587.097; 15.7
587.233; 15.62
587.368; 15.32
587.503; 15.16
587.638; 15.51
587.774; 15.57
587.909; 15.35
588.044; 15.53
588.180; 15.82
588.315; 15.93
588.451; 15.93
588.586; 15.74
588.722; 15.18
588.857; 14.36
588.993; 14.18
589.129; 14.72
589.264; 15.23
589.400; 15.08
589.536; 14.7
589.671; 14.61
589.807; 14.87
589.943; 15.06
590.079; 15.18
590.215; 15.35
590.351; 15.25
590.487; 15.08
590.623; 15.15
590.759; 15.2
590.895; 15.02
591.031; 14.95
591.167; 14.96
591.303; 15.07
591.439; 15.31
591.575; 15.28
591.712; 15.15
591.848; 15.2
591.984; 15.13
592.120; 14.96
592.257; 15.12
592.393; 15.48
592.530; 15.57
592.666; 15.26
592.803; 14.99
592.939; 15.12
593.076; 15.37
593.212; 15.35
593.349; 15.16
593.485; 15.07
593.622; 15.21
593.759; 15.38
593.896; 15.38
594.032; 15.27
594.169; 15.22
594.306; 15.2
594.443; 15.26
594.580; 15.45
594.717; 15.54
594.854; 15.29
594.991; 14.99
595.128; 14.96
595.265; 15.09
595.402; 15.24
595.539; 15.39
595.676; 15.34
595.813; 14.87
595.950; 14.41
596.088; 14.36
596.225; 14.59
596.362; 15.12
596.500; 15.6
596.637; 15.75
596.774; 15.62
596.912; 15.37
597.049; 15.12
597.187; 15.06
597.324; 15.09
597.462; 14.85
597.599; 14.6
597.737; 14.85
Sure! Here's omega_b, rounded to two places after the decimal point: -0.05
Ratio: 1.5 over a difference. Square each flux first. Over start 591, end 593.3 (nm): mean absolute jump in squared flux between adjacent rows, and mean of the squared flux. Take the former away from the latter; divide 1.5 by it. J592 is 0.0066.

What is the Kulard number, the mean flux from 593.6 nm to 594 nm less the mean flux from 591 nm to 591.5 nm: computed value 0.25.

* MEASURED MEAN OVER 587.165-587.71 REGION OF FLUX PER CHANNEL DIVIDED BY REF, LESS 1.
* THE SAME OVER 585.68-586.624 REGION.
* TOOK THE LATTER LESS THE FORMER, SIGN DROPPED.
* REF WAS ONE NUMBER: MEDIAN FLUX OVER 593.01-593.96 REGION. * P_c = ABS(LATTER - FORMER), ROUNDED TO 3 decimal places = 0.024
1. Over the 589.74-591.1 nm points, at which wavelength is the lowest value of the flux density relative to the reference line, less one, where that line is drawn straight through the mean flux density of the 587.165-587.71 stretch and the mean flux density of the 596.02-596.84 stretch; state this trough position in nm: 589.807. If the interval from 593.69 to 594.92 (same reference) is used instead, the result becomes 594.306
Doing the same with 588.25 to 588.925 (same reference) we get 588.857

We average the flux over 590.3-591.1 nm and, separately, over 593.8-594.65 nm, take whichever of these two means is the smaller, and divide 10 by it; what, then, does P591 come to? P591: 0.662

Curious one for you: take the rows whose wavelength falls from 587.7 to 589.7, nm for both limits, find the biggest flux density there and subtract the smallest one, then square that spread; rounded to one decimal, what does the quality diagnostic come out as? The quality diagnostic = 3.1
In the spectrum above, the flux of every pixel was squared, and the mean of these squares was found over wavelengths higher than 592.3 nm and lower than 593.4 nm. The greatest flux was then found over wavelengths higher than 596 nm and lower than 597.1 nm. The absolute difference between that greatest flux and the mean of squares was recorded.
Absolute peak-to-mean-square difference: 218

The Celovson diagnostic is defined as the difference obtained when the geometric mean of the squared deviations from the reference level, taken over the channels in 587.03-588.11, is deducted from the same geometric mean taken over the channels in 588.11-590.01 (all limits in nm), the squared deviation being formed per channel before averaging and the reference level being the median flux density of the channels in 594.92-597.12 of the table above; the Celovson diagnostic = 0.016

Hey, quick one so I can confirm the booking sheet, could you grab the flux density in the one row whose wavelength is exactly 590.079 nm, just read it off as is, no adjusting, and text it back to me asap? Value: 15.18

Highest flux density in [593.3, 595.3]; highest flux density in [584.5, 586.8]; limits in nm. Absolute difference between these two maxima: 1.4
